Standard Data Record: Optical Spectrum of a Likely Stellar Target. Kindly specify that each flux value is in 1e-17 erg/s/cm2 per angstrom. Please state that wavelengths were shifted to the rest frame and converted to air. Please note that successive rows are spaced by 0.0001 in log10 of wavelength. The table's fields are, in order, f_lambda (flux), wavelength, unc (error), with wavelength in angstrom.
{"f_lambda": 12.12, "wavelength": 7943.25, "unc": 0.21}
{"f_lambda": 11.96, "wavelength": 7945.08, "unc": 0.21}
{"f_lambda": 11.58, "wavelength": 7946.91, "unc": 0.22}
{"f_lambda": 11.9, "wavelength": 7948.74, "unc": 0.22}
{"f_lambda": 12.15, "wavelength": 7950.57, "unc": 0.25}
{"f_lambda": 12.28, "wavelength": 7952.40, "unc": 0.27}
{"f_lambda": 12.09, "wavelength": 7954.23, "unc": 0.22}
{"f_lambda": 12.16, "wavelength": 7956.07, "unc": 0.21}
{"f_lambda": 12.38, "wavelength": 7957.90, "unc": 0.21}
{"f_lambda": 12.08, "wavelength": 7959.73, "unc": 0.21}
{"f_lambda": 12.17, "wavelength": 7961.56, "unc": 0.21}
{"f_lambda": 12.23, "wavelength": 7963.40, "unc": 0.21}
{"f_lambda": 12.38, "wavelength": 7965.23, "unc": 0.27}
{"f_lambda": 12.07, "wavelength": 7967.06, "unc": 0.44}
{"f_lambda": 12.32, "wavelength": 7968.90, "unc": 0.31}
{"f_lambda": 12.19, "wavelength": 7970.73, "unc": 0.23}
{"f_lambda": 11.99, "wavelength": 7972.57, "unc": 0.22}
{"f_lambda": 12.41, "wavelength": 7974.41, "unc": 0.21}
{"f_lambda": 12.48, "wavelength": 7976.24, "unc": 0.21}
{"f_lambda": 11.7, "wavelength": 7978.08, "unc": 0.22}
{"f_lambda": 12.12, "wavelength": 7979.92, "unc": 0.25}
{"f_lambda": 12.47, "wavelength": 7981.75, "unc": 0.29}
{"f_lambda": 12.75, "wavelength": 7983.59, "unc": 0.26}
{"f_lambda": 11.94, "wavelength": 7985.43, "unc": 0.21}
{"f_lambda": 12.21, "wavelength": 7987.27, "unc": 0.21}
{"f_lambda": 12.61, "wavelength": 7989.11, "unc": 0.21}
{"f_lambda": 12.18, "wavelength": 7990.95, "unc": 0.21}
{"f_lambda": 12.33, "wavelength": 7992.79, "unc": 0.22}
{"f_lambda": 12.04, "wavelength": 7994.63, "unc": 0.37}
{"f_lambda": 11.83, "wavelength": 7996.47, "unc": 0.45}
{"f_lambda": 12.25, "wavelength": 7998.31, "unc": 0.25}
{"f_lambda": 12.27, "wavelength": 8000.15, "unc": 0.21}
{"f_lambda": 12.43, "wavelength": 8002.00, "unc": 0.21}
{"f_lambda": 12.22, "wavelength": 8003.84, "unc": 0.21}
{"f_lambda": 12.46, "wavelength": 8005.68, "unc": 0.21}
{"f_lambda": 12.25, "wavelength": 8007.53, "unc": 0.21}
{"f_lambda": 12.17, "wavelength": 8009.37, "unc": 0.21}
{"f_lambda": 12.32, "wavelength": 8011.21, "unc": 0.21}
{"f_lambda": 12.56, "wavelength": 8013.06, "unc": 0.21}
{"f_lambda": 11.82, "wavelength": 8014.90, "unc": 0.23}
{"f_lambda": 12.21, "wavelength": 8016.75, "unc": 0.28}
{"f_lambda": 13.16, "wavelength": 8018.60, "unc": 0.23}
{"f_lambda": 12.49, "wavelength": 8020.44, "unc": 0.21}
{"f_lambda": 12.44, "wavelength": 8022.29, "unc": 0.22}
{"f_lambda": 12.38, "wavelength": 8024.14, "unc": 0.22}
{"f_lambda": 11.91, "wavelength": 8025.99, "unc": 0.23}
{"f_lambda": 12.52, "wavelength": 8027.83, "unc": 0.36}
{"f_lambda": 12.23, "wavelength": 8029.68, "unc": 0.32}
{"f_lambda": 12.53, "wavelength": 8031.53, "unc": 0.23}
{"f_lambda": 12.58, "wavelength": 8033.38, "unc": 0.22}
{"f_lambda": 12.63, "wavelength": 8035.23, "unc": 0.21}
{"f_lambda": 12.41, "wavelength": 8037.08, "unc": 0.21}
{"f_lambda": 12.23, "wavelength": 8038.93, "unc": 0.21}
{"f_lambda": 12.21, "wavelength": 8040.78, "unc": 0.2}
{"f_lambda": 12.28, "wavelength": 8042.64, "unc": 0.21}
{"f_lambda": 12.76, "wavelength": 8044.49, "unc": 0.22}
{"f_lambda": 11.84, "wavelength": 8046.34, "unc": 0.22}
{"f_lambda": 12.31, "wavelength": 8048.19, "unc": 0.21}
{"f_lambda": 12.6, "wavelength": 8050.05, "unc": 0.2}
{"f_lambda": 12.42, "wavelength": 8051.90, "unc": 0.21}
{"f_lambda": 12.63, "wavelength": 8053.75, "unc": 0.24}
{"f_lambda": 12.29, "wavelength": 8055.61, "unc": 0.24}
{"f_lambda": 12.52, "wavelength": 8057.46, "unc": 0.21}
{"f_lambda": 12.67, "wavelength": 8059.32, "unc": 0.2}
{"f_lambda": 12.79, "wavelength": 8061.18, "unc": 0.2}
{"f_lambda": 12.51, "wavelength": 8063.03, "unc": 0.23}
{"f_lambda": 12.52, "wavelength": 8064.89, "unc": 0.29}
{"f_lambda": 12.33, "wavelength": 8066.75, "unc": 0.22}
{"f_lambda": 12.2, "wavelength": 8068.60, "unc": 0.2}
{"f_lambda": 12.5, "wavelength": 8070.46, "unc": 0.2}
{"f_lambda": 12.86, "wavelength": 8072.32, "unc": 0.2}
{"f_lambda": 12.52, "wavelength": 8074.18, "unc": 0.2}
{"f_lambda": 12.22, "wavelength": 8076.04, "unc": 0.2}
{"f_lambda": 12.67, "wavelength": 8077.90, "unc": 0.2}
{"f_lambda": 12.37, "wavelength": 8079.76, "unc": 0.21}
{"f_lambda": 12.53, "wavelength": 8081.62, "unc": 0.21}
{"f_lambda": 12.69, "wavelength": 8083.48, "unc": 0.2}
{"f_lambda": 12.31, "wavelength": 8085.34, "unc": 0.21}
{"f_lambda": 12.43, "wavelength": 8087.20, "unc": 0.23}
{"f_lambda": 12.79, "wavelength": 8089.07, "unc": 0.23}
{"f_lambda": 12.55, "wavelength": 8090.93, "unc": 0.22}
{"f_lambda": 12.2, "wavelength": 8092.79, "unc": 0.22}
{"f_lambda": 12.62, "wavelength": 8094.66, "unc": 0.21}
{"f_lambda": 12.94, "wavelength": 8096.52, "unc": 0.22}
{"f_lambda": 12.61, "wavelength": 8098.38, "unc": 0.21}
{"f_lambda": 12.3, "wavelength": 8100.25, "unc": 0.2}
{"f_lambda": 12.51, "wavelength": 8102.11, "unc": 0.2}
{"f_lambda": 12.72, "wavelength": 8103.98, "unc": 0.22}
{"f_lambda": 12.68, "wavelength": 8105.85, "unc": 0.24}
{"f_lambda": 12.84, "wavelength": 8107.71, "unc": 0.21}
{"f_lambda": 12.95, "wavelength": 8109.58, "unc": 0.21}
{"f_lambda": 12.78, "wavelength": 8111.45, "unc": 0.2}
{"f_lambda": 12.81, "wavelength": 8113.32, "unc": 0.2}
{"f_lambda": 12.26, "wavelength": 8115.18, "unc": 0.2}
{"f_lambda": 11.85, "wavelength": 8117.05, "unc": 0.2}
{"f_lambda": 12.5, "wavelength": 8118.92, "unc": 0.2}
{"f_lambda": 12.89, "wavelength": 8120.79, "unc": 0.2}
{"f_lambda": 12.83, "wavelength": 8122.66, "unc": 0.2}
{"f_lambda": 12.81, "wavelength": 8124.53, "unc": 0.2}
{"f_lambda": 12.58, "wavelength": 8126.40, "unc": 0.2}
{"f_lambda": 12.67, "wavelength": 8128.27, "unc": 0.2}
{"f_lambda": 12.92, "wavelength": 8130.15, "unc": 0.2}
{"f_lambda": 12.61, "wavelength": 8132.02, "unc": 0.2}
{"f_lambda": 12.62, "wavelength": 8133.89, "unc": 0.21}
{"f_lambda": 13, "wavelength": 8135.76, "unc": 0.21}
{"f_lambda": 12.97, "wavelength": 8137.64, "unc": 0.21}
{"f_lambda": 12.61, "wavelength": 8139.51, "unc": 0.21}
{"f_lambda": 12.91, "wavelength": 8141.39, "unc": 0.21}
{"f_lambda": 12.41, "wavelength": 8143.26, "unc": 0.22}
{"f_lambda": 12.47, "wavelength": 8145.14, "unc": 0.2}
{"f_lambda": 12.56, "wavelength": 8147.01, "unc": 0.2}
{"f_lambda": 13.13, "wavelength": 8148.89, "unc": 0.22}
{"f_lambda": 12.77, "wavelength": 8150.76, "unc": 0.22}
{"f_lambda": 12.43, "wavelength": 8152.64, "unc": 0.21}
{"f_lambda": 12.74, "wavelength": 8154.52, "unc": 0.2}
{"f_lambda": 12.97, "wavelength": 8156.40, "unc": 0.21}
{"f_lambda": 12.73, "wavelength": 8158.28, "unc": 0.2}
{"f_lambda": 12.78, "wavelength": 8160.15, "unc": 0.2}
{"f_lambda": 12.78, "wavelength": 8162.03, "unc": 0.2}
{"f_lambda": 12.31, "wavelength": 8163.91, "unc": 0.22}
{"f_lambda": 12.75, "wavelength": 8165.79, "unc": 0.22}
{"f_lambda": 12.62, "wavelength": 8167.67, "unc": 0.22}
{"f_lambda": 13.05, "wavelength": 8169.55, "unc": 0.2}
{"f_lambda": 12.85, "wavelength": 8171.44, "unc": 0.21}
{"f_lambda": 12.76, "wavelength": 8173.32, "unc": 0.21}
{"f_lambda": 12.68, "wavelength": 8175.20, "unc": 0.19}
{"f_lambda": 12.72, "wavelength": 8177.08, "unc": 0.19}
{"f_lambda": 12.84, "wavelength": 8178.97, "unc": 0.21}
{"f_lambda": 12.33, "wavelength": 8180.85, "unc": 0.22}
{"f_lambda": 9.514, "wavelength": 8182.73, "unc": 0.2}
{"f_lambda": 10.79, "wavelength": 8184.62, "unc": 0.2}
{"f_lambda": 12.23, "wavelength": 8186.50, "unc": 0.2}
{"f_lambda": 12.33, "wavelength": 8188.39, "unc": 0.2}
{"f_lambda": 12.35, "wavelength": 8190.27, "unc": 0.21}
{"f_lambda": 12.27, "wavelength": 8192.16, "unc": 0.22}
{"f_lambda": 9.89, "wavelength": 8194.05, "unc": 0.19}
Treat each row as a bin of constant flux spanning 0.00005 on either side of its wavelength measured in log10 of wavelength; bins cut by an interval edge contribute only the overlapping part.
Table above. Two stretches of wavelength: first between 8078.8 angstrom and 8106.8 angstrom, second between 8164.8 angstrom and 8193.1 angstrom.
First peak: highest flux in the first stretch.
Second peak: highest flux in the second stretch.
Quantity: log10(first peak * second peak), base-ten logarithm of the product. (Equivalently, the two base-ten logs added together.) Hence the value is 2.228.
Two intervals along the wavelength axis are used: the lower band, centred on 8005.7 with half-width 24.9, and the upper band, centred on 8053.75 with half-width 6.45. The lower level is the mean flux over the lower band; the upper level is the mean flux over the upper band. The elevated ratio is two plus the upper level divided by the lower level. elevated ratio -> 3.01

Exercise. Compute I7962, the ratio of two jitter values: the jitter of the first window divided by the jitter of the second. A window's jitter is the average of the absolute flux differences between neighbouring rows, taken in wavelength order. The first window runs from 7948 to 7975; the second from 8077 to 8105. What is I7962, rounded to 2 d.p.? 0.72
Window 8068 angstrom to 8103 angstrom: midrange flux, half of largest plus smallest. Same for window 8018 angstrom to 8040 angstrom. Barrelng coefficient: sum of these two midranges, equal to 25.1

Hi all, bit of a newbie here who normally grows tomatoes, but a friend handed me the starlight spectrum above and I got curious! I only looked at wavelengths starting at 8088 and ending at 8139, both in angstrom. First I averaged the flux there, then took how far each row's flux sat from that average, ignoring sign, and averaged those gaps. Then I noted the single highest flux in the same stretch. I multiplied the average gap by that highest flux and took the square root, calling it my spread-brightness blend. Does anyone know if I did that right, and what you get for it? 1.61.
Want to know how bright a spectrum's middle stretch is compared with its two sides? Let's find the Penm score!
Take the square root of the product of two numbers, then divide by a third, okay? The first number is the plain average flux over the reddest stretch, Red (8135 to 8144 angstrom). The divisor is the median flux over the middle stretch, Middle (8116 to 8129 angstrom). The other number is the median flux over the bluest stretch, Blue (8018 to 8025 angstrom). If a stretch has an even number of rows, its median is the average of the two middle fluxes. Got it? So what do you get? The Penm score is 1.00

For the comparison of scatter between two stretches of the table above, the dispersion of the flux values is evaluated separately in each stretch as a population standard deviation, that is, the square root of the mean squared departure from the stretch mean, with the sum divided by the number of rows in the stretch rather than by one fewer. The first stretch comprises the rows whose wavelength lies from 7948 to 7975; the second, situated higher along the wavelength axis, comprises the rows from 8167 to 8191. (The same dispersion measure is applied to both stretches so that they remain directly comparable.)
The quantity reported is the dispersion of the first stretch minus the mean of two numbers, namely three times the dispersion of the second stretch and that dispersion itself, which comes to -1.8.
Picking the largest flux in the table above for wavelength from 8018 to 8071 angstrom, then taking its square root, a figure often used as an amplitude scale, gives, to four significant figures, 3.628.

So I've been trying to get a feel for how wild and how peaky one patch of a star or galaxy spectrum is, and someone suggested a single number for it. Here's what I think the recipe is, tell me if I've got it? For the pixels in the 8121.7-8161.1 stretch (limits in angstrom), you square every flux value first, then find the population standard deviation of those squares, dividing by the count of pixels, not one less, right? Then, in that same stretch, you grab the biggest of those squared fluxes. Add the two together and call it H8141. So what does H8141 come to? 177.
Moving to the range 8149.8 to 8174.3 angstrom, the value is 175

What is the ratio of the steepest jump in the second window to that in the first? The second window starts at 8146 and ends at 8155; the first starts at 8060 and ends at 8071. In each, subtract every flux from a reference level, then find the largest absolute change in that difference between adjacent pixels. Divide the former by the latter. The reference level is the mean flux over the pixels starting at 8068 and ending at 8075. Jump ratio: 1.9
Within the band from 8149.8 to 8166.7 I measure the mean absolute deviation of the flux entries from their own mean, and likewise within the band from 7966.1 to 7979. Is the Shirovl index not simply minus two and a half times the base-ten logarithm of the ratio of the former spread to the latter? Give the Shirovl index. 0.4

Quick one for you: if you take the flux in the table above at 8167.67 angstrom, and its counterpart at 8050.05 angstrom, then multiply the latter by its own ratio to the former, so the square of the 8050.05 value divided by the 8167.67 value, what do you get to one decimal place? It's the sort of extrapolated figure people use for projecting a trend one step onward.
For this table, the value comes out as 12.6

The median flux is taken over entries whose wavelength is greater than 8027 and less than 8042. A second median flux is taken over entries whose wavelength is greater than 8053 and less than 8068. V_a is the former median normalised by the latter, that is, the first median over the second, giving 1.00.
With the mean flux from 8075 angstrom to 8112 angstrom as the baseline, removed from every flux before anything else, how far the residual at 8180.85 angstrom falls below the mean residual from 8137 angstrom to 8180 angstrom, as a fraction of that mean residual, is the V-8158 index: 2.7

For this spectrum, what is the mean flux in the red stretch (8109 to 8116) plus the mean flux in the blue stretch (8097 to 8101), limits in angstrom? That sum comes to 25.2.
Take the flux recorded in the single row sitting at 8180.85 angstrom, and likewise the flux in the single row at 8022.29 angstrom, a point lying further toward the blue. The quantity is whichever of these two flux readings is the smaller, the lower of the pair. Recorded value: 12.3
